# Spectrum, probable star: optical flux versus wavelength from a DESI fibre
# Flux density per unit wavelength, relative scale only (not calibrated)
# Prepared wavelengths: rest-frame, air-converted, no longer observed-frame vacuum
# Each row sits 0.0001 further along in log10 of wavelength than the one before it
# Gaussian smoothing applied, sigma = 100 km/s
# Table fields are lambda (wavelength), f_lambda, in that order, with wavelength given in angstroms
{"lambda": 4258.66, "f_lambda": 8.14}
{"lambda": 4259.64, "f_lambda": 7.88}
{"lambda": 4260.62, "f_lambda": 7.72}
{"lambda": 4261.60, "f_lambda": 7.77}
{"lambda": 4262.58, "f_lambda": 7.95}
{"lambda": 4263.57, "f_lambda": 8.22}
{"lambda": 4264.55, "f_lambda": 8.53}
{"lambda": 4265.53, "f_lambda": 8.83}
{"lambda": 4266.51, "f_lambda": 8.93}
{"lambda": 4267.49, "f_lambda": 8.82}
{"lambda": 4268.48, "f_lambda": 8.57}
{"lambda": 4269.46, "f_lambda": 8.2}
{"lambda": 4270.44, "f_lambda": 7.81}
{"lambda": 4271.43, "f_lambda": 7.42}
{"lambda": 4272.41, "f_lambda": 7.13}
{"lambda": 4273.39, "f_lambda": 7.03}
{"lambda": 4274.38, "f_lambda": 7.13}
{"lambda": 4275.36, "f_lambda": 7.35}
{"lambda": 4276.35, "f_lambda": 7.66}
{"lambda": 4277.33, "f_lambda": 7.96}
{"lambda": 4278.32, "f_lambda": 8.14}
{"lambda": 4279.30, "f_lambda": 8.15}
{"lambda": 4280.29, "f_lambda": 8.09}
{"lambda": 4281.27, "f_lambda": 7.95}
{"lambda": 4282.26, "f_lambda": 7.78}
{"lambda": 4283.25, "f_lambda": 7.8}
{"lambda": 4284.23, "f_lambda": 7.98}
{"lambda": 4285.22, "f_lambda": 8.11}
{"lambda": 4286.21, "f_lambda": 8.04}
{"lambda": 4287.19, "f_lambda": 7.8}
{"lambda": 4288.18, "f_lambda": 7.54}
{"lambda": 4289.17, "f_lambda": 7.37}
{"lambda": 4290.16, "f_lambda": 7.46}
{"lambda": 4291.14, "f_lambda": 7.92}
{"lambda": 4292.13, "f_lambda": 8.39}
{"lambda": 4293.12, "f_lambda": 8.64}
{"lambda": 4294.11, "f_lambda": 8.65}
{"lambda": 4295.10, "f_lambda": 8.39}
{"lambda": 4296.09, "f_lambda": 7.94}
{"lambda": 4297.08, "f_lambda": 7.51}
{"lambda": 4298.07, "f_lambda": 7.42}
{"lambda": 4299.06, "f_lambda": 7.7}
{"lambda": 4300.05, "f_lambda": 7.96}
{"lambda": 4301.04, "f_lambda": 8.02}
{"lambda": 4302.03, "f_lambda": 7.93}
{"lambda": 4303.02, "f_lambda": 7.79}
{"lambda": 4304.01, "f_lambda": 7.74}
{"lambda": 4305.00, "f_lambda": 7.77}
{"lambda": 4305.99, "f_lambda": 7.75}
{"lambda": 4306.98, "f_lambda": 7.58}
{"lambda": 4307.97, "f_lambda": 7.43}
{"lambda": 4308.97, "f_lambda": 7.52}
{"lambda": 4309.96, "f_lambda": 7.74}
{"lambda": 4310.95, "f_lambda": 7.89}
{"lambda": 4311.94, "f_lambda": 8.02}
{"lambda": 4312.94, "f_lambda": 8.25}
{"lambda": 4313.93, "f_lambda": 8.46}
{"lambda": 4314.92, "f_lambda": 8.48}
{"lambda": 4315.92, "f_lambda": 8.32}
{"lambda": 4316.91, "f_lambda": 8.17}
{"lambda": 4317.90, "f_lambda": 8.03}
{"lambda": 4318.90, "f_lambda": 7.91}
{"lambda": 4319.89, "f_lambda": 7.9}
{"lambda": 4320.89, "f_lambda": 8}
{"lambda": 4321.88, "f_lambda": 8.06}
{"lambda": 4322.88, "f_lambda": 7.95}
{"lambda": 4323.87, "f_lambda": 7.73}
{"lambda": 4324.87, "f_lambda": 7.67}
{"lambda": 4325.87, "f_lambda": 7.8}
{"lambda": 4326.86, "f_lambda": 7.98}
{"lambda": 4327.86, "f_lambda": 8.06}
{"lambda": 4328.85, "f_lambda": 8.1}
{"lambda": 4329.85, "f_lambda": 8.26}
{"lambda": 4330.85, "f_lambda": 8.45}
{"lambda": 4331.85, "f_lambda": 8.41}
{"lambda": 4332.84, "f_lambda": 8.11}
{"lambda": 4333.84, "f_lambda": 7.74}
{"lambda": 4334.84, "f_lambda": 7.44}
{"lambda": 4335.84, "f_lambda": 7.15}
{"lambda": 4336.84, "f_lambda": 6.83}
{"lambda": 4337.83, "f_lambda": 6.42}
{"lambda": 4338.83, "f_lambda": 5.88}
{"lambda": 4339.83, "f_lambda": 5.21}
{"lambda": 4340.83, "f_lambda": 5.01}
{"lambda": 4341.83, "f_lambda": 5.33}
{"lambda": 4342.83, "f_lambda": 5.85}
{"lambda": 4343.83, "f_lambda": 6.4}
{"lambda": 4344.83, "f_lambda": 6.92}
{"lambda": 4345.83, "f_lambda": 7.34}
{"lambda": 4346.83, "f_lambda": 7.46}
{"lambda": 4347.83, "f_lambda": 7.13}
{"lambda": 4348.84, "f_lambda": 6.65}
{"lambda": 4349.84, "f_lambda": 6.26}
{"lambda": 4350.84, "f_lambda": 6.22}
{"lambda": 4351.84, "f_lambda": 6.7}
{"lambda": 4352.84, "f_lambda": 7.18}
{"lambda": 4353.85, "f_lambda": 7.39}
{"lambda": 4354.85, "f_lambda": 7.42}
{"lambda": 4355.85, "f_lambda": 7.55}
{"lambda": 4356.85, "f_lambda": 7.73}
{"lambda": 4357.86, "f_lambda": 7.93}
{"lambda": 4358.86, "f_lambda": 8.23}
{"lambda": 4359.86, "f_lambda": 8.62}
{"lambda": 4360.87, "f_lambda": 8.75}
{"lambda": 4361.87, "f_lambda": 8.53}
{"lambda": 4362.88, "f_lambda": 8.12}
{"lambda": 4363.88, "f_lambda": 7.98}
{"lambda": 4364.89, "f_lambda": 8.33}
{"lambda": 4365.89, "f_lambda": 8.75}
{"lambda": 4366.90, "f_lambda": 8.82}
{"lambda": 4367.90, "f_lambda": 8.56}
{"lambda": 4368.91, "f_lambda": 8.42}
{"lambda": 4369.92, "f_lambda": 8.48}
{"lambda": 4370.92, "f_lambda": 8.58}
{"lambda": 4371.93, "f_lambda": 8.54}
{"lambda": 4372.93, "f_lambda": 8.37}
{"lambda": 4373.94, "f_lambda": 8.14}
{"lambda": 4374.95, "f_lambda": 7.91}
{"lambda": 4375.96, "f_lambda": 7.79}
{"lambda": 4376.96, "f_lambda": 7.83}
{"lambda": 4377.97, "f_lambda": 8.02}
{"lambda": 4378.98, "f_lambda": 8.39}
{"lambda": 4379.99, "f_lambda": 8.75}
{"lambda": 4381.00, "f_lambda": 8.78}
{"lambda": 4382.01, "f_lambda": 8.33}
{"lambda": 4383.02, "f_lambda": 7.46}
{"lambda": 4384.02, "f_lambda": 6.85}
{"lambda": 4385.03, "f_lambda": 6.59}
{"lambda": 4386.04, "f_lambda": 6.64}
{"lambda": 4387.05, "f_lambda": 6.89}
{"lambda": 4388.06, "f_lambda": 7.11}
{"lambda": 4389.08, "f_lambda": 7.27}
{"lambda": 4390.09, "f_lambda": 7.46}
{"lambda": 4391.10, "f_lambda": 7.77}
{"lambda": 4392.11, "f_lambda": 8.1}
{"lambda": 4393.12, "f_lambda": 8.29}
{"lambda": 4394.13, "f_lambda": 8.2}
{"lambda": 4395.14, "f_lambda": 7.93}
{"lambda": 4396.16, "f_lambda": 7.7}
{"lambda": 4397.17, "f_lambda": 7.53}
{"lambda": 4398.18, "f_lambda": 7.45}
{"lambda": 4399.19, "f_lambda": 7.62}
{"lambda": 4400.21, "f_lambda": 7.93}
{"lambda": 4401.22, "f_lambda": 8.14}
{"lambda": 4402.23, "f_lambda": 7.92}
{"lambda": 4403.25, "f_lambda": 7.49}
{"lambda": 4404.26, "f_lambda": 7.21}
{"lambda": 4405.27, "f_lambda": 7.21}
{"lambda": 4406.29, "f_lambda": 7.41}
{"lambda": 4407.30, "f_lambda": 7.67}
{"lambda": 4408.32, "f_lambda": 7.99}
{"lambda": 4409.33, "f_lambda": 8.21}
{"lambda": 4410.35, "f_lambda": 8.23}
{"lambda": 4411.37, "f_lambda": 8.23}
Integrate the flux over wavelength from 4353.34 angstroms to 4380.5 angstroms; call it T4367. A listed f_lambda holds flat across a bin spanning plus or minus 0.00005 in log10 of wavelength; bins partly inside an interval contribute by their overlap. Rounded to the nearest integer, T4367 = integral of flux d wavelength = 223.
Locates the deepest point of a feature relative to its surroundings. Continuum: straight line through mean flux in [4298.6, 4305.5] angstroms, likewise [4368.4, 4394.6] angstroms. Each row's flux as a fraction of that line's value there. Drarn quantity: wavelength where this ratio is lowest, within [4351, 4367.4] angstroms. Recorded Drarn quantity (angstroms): 4351.84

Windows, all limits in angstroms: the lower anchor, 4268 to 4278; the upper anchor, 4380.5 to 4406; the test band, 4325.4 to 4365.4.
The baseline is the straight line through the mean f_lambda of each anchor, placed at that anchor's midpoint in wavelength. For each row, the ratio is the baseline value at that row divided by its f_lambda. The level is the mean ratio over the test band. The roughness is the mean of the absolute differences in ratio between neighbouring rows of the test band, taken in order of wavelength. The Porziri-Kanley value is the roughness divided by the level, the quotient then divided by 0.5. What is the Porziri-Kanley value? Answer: 0.091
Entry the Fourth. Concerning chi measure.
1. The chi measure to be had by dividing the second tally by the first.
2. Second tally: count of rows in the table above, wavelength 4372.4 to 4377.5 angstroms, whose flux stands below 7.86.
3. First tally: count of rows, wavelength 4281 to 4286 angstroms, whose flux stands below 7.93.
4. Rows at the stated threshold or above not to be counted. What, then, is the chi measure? 1.0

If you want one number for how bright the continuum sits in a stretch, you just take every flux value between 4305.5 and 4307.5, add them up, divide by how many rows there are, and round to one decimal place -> 7.7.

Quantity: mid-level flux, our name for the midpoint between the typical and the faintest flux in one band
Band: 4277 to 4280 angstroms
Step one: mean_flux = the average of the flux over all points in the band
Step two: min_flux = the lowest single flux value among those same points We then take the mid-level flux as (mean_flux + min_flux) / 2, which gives 8.0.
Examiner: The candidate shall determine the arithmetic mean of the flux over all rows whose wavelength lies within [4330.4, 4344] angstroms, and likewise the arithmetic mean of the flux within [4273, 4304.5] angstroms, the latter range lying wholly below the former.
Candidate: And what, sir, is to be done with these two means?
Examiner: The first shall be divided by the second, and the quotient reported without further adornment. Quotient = 0.86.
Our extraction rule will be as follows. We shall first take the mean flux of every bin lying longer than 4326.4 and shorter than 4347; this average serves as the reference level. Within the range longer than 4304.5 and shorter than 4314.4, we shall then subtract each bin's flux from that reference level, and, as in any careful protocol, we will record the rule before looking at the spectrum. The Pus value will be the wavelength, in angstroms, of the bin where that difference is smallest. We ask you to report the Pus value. 4313.93 angstroms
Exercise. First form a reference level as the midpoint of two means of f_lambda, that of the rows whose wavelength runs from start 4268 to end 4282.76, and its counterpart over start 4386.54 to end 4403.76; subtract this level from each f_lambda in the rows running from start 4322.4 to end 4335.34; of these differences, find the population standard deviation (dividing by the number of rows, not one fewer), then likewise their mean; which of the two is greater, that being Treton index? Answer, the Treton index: 0.29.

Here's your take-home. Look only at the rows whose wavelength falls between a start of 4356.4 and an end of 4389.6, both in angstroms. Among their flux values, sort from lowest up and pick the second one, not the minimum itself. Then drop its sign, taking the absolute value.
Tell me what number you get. 6.6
